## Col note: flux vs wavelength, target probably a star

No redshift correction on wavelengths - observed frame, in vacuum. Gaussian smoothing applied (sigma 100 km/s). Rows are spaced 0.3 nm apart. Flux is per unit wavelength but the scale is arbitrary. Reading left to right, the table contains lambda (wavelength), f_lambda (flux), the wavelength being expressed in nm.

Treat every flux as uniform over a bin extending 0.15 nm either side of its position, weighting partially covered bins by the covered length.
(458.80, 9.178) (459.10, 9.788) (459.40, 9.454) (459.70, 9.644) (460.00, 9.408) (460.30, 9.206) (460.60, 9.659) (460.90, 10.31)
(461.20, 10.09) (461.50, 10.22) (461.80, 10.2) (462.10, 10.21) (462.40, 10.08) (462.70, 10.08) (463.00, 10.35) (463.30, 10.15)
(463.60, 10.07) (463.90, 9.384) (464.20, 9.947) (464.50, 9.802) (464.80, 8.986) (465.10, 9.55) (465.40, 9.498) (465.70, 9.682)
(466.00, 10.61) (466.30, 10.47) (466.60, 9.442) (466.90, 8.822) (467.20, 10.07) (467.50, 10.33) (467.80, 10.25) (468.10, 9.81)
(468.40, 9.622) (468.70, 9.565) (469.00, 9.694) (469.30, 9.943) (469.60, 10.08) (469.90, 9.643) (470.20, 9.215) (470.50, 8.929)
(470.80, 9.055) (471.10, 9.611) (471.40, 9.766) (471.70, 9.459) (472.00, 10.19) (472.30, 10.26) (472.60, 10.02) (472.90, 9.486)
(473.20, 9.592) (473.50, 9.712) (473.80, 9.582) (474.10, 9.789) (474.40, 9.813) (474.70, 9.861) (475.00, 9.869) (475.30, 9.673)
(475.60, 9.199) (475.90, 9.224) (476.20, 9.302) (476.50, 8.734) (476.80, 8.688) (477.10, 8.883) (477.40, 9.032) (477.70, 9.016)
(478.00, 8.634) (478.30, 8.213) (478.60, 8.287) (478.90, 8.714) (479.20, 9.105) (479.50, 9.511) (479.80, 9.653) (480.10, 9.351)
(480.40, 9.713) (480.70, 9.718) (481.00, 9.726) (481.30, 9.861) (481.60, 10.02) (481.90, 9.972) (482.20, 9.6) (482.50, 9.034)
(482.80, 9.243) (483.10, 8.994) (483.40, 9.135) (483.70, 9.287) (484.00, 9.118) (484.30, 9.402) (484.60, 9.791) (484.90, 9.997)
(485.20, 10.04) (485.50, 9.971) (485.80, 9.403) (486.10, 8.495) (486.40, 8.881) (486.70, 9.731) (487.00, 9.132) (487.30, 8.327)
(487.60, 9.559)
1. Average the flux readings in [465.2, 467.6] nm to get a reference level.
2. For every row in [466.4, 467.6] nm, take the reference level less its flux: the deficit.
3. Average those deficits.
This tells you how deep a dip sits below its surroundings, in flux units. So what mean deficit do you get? 0.2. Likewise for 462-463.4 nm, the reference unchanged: -0.3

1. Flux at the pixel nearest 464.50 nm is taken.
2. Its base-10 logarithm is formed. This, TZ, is 0.991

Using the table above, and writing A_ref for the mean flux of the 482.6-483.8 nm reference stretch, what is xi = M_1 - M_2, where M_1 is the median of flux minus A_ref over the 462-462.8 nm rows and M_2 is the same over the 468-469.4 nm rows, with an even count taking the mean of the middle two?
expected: 0.39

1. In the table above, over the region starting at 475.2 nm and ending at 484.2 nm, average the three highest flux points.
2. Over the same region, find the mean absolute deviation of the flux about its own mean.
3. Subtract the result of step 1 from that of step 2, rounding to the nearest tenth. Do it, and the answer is -9.6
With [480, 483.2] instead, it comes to -9.7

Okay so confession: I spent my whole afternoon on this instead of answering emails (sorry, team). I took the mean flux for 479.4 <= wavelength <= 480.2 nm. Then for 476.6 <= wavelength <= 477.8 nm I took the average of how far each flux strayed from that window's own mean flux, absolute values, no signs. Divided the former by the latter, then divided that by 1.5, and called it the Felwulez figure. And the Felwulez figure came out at 53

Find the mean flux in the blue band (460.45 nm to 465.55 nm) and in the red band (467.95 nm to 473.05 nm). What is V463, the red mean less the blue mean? -0.25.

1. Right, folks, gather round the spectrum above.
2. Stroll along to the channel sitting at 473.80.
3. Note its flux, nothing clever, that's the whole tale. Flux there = 9.582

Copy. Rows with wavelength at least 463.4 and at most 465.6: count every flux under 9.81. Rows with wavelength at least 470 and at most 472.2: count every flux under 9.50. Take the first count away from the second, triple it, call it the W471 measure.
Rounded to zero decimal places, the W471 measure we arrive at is -3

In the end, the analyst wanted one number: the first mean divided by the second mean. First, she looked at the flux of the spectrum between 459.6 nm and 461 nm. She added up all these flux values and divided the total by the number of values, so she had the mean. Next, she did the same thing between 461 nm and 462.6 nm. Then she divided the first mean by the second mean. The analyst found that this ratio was 0.95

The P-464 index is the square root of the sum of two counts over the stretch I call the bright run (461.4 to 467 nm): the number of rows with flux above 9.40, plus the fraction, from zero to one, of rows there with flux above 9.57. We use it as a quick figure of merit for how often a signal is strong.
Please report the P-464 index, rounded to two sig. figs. 4.1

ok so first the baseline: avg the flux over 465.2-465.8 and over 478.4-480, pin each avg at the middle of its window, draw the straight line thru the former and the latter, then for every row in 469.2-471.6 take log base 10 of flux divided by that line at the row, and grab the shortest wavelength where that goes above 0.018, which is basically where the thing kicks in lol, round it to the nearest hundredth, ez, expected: 469.30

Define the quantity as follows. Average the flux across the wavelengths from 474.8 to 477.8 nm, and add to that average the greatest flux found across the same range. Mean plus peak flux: 19.0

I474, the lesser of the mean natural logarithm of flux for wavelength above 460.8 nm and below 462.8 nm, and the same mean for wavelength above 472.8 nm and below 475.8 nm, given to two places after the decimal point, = 2.27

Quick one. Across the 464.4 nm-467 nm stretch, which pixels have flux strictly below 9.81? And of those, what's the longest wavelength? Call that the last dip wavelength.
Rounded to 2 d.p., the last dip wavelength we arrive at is 466.90 nm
